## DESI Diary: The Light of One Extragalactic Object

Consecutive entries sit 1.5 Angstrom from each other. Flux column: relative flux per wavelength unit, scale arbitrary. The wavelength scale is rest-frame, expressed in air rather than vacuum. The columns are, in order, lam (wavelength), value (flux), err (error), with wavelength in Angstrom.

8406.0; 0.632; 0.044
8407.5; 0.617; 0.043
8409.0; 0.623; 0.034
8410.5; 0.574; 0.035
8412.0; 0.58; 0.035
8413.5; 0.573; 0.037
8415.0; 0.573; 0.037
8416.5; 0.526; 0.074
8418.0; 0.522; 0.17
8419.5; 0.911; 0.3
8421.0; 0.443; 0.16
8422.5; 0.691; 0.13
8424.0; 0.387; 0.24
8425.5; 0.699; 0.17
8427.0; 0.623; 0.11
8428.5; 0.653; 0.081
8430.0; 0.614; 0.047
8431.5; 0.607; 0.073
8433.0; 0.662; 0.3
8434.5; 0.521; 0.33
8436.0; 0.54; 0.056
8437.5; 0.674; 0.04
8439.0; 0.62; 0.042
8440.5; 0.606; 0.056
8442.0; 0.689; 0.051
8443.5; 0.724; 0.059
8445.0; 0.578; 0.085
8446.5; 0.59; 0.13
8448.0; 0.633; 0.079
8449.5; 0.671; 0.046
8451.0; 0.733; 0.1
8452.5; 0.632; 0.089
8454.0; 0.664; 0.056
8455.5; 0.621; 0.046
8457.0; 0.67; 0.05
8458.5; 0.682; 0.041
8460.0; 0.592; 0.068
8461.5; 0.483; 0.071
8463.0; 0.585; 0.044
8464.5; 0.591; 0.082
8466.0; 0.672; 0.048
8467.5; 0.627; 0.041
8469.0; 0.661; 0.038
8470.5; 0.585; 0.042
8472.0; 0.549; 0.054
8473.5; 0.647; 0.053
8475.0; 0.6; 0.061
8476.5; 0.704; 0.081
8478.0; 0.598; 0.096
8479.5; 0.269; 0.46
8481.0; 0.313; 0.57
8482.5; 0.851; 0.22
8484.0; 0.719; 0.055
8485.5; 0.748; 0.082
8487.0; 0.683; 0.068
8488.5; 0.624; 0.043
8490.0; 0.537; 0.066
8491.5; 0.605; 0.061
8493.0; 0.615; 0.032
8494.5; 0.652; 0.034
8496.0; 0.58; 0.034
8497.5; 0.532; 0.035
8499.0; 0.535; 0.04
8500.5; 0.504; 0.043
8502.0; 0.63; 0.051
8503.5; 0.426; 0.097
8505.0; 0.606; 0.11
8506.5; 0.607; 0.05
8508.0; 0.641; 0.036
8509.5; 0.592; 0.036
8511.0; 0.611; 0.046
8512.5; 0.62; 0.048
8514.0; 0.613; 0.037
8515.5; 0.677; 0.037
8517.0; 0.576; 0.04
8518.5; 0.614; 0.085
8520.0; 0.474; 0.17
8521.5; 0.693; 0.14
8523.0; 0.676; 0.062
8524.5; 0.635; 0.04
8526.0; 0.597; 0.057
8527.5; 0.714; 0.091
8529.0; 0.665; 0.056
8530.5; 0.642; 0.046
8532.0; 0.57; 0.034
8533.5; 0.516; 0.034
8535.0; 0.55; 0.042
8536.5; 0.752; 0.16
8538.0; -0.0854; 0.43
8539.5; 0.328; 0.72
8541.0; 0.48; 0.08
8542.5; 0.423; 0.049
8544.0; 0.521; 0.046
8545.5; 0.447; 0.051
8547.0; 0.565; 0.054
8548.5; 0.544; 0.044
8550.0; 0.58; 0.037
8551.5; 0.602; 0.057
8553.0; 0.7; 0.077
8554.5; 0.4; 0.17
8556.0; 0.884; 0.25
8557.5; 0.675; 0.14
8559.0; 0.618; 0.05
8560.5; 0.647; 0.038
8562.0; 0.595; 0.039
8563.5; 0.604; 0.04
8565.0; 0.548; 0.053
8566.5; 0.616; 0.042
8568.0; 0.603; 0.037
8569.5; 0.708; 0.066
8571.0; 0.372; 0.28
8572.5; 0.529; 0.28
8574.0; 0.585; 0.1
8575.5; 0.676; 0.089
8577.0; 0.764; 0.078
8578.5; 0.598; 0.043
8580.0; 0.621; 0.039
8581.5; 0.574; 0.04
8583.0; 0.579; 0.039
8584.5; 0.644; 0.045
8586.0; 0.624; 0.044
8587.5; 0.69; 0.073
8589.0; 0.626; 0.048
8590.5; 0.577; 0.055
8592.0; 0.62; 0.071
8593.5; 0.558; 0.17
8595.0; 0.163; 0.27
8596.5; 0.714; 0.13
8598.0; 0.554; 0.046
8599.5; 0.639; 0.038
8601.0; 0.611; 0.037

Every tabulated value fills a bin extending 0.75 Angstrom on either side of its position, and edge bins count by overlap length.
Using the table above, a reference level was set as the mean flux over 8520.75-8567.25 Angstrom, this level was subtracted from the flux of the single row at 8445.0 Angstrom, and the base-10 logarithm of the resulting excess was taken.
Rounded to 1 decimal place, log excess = -2.2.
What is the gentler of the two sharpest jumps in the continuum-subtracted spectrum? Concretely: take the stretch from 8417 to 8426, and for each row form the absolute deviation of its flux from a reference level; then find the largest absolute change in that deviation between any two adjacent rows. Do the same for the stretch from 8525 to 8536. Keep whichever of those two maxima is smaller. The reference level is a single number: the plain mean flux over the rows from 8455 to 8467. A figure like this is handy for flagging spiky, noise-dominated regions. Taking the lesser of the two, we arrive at 0.087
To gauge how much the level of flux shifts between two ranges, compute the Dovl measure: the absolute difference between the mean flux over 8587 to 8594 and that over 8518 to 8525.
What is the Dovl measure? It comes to 0.004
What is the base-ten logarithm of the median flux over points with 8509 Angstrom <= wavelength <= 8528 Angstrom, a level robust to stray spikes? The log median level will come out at -0.212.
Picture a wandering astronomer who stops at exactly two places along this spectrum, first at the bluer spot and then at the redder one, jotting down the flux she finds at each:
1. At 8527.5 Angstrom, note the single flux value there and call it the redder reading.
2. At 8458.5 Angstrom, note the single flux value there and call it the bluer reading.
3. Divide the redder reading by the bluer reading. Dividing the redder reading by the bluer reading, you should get 1.05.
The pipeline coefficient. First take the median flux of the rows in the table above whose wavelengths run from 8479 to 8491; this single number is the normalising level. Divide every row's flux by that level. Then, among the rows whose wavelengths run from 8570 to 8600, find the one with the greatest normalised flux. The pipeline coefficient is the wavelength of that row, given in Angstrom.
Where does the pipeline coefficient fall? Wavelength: 8577.0 Angstrom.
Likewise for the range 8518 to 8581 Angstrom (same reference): 8556.0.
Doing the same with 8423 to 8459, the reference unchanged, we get 8451.0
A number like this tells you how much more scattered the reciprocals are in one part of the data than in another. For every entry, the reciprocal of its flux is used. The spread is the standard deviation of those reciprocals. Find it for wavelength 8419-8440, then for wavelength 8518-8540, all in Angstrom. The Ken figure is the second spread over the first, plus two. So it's 11.4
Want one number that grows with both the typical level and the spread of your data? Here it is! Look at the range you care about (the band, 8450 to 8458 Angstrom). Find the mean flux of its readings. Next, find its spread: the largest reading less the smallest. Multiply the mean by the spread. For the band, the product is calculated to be 0.074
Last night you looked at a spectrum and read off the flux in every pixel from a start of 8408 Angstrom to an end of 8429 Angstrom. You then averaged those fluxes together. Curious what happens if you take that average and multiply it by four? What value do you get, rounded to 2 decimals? 2.39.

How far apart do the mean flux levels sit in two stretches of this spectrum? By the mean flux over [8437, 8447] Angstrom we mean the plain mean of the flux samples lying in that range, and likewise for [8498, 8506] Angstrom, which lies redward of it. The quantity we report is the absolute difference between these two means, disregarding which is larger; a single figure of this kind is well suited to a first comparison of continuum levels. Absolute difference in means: 0.10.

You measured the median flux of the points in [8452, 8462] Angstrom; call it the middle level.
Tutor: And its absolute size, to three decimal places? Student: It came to 0.632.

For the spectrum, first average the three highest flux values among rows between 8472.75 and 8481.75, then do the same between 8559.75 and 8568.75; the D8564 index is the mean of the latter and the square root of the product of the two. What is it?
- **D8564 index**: 0.629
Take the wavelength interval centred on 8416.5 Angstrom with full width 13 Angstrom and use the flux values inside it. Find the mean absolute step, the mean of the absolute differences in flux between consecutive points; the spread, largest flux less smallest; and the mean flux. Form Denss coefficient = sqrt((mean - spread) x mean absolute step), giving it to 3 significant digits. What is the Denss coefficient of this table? 0.138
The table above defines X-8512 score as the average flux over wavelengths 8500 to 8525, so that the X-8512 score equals 0.600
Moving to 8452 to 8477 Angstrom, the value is 0.621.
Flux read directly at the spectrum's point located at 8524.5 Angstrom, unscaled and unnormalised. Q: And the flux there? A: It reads 0.635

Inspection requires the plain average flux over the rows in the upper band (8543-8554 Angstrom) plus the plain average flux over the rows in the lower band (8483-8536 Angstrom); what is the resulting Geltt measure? 1.17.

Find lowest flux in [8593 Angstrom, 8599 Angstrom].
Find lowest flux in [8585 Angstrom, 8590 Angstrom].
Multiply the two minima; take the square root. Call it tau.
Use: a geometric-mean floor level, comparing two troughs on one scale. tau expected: 0.319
